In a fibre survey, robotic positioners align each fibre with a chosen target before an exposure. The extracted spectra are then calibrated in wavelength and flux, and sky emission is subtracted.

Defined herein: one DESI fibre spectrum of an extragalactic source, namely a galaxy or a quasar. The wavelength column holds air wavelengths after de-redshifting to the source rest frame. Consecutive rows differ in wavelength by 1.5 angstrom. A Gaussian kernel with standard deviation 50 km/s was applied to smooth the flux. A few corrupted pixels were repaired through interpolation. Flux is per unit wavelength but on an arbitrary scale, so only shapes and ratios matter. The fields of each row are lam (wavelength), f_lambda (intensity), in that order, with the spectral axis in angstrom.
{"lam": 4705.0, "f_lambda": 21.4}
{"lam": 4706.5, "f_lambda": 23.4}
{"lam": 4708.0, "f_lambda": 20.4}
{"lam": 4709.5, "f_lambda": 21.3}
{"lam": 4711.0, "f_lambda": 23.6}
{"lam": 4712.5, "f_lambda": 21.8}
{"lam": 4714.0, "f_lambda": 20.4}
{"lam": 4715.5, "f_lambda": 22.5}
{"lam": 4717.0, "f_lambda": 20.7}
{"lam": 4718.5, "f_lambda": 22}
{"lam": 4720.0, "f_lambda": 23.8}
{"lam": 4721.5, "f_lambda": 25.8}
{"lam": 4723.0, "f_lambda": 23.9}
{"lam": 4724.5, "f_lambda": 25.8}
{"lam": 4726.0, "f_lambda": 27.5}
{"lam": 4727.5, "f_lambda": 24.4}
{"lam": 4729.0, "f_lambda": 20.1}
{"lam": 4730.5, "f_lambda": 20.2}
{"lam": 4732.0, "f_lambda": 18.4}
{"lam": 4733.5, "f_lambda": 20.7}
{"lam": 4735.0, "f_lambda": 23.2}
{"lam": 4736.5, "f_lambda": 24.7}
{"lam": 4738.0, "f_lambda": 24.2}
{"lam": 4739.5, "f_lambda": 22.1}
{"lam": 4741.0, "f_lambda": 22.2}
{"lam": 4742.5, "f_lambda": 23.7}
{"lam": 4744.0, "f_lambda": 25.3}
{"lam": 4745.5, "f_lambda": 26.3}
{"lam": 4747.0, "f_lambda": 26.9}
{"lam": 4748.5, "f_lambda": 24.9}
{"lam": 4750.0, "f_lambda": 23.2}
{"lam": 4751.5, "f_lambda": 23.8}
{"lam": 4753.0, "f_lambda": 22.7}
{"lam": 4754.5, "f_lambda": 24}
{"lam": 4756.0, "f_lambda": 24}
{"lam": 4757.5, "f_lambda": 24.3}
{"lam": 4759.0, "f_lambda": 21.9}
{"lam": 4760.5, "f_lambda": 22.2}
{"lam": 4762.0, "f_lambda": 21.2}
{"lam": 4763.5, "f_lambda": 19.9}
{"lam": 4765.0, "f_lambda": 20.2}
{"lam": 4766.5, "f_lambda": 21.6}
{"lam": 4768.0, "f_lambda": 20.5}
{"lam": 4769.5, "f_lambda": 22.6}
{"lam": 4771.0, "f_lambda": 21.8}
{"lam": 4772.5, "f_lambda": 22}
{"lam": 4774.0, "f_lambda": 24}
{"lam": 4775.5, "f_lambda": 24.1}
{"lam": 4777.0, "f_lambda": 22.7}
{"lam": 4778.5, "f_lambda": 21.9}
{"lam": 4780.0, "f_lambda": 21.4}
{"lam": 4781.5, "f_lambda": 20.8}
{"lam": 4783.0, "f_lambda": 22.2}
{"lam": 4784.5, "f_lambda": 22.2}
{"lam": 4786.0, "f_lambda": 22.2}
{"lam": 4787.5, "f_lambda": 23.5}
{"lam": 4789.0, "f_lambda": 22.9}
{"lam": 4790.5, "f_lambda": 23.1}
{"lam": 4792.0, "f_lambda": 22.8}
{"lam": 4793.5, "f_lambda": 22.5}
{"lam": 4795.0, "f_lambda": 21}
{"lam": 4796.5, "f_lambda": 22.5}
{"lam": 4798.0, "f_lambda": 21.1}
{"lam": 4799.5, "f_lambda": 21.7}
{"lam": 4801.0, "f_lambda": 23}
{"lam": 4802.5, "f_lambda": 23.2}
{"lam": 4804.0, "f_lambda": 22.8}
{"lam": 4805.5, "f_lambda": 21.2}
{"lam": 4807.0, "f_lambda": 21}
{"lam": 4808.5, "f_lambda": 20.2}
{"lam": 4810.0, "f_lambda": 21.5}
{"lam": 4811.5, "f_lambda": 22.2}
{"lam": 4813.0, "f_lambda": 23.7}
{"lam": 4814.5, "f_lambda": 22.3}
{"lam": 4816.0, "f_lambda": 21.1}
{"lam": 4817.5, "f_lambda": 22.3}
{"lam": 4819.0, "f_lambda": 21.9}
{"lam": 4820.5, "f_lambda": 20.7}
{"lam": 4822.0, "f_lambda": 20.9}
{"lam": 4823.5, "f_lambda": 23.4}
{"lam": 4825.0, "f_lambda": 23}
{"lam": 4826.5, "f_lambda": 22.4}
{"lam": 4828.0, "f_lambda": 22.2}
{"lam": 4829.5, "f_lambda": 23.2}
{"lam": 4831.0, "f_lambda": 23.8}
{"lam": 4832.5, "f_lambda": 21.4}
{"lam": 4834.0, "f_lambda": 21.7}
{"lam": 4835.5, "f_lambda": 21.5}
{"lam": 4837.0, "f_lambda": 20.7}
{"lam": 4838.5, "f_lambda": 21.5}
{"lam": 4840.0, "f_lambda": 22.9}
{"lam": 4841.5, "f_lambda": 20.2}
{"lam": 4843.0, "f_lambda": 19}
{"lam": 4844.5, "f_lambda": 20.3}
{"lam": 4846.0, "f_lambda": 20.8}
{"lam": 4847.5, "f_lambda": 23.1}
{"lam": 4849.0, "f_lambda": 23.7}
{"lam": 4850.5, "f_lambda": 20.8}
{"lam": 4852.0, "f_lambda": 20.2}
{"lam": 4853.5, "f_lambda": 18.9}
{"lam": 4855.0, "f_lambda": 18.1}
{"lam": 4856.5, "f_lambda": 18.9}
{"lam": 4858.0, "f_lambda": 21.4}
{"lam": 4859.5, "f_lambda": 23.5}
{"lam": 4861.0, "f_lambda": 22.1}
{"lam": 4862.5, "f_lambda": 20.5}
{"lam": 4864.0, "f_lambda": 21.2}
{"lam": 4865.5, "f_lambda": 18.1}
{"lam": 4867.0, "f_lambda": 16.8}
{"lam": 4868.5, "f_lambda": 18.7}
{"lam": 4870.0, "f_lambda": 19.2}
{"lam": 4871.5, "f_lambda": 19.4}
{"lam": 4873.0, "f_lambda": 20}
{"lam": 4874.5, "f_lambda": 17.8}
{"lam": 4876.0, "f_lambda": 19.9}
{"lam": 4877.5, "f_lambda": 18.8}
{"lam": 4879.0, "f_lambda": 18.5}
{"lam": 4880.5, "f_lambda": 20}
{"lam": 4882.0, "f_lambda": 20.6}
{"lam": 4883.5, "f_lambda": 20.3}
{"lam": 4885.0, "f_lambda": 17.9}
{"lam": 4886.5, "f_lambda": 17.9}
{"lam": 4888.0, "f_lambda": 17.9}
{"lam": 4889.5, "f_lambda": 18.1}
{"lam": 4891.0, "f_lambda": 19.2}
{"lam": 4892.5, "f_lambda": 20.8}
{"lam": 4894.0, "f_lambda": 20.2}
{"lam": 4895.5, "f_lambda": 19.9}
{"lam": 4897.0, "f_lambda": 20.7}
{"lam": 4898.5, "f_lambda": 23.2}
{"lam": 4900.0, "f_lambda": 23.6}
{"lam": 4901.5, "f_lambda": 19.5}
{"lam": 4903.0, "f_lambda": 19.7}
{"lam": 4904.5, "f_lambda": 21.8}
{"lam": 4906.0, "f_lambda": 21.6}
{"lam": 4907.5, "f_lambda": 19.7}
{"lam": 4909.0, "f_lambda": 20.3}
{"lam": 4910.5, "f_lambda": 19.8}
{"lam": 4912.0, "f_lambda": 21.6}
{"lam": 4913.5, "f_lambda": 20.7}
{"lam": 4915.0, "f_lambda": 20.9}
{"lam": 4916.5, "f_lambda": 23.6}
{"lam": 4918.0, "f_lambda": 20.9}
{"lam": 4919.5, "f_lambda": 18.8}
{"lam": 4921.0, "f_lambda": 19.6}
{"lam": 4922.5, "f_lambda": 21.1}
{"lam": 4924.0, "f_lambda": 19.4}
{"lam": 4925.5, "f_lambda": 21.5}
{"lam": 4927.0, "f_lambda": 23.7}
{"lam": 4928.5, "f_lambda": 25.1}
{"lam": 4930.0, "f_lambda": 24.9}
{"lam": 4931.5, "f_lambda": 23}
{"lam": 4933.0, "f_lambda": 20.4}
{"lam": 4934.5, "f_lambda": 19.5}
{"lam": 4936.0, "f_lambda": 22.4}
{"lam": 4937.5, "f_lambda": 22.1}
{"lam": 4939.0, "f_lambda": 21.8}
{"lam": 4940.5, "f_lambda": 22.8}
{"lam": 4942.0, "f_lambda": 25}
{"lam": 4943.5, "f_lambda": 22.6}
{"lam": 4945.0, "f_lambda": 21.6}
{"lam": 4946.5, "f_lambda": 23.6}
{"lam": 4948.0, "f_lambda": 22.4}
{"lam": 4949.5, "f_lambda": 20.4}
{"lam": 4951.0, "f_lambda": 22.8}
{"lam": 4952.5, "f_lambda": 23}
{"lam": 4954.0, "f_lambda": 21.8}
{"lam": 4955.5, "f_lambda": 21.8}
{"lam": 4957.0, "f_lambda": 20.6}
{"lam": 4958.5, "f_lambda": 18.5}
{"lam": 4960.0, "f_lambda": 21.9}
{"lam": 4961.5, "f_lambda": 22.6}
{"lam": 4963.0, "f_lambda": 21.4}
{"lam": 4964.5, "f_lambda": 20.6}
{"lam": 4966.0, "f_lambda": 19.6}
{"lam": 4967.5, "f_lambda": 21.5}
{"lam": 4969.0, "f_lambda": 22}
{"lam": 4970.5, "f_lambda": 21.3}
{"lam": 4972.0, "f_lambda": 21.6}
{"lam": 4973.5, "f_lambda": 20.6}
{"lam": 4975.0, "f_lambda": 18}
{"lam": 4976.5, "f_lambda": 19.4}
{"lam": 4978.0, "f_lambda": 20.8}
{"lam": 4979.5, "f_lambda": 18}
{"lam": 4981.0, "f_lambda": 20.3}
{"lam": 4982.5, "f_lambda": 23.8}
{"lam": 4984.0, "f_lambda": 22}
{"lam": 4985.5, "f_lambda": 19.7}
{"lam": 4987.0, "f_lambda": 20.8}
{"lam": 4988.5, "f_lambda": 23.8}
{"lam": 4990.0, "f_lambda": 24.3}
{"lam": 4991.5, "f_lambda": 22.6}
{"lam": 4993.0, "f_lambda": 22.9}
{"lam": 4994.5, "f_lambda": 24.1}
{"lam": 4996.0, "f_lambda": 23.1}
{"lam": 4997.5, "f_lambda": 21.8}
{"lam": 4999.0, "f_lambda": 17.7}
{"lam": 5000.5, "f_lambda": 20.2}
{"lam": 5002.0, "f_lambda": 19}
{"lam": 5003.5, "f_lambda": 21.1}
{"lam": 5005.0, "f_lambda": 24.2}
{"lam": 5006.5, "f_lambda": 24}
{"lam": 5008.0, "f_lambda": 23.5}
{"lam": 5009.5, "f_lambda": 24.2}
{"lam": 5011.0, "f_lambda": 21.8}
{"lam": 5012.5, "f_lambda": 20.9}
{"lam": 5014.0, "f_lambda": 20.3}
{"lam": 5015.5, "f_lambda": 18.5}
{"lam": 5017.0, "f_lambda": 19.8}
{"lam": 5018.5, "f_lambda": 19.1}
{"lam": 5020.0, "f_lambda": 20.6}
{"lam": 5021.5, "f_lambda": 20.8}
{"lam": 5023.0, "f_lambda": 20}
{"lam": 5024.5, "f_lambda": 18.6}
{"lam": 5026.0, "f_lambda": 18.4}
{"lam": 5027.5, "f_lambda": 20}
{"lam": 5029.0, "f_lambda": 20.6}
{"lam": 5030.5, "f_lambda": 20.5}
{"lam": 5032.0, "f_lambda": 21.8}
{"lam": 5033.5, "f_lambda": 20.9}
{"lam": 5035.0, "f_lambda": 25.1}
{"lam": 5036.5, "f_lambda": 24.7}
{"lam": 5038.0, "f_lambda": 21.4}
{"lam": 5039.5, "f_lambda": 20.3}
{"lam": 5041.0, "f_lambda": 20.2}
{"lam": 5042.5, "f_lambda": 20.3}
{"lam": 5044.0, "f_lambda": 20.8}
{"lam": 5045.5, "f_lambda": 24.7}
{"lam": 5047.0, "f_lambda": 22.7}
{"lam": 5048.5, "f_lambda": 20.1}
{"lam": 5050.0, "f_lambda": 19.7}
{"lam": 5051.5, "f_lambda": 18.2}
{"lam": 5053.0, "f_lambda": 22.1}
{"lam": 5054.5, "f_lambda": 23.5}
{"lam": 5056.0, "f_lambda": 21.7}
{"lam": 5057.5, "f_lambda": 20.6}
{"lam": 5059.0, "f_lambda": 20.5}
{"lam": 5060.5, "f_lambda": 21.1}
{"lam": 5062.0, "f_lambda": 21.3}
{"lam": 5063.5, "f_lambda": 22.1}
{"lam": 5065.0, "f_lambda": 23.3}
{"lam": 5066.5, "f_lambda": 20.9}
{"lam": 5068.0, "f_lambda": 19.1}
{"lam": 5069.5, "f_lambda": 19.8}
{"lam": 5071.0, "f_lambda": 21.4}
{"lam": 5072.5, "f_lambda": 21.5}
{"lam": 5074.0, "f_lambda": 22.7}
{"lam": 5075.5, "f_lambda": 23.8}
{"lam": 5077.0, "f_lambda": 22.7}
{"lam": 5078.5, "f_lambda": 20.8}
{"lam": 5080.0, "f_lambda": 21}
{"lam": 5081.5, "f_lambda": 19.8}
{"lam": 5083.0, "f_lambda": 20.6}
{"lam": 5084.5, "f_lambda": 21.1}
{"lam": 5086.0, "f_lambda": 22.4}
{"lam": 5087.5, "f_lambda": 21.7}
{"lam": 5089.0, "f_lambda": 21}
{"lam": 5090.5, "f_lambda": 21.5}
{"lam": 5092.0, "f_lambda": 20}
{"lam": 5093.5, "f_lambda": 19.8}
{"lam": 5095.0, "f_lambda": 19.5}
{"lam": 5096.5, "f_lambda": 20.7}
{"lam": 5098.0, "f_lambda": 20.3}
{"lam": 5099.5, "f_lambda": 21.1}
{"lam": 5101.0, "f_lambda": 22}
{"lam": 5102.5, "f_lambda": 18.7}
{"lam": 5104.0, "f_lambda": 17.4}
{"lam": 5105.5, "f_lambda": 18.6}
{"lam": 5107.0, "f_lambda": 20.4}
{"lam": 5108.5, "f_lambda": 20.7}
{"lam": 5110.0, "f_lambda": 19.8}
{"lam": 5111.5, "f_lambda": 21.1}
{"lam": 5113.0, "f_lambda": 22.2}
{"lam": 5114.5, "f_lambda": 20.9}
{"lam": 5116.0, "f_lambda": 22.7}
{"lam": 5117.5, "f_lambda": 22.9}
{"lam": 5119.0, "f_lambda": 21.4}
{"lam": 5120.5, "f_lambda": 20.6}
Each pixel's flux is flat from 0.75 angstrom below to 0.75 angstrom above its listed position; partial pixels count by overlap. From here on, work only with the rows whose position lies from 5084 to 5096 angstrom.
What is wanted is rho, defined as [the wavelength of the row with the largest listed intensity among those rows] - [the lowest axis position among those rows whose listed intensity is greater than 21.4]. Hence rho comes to 0.0 angstrom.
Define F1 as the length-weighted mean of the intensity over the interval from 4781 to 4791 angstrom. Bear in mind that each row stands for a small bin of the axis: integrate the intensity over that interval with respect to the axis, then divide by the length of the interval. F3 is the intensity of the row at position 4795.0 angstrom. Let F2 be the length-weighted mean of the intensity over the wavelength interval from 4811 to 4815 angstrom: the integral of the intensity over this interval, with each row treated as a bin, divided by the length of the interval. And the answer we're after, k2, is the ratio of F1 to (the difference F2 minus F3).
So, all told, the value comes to 13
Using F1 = 22.4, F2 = 22.8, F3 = 21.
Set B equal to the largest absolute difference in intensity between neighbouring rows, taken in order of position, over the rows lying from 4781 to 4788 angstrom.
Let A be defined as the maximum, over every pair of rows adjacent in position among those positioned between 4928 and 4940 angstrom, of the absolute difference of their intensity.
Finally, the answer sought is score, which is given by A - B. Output 1.5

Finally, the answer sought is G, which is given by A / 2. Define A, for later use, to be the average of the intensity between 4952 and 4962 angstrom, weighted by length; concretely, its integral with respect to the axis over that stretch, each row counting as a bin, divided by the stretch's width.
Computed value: 10.7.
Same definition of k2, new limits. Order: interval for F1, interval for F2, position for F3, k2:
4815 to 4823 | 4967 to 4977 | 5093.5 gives 26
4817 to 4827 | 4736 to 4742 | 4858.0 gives 12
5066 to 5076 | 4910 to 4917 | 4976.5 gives 11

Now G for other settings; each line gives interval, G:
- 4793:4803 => 11.1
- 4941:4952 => 11.3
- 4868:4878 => 9.6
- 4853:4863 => 10.3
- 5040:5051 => 10.6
